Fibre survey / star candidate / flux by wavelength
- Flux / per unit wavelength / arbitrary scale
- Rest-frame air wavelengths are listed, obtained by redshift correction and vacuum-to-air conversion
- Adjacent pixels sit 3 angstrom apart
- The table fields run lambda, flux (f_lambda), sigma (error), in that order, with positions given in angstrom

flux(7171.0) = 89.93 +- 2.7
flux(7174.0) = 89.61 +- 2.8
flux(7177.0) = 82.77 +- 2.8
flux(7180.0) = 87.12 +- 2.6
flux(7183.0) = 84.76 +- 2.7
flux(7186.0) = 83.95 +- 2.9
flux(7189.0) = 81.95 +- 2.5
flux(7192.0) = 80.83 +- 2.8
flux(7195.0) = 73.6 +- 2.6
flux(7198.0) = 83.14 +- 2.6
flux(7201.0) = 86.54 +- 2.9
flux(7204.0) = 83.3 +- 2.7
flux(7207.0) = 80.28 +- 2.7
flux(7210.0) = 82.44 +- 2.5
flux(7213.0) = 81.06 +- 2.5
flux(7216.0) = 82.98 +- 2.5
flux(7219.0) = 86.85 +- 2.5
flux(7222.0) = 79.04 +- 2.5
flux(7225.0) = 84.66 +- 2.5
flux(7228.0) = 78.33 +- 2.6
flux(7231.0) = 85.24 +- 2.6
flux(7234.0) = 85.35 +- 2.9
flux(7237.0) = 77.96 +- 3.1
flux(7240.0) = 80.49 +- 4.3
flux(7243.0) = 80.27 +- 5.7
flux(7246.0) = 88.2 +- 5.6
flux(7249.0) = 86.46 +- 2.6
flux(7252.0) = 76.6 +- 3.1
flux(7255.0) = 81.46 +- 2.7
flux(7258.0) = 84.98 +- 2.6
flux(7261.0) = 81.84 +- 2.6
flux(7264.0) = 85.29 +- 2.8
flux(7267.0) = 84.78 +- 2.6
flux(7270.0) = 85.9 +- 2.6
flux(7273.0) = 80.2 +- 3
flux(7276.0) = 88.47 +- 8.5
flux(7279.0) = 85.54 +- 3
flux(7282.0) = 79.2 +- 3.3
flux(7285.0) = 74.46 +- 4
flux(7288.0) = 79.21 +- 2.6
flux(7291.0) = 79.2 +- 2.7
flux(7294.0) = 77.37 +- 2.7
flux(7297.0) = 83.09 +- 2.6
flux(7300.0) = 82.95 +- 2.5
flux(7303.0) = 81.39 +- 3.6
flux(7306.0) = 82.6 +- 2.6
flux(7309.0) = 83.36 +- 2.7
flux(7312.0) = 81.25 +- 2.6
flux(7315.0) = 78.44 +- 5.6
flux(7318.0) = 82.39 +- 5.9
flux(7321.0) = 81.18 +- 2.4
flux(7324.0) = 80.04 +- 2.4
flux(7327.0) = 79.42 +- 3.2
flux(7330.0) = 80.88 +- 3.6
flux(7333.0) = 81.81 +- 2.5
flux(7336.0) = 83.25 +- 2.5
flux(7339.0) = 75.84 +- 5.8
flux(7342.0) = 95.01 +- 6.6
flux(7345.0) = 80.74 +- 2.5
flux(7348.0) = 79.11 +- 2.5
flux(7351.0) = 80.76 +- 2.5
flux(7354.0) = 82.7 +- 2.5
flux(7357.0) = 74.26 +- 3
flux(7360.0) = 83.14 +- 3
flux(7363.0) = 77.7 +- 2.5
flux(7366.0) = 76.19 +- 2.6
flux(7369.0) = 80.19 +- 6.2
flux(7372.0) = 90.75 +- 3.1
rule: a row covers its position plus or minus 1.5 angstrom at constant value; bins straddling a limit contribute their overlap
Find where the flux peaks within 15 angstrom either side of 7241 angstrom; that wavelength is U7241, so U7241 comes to 7246.0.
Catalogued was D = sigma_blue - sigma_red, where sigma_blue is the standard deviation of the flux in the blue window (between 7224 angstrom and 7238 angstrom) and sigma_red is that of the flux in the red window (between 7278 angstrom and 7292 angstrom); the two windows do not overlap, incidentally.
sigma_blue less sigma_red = -0.1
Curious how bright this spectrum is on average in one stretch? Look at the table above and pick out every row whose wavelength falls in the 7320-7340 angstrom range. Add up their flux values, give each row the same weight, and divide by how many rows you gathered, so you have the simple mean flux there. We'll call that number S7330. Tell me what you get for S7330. 80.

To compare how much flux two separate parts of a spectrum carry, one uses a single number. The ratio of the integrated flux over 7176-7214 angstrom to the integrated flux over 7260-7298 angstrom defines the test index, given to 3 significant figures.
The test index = 1.01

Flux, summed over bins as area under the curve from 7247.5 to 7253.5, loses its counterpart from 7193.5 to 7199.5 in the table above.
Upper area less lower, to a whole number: 19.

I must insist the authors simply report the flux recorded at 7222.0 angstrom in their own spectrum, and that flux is 79.04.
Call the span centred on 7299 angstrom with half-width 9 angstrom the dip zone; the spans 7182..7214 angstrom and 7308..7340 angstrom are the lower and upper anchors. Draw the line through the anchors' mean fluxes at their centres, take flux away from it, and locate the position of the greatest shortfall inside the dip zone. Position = 7294.0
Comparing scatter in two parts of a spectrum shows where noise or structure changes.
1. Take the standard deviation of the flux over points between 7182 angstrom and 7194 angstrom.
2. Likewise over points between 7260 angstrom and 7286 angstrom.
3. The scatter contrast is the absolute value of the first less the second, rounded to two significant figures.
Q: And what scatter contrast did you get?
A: 2.5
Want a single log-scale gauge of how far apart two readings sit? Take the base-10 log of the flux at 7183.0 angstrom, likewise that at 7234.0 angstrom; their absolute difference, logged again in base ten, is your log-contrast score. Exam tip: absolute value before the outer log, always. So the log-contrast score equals -2.5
